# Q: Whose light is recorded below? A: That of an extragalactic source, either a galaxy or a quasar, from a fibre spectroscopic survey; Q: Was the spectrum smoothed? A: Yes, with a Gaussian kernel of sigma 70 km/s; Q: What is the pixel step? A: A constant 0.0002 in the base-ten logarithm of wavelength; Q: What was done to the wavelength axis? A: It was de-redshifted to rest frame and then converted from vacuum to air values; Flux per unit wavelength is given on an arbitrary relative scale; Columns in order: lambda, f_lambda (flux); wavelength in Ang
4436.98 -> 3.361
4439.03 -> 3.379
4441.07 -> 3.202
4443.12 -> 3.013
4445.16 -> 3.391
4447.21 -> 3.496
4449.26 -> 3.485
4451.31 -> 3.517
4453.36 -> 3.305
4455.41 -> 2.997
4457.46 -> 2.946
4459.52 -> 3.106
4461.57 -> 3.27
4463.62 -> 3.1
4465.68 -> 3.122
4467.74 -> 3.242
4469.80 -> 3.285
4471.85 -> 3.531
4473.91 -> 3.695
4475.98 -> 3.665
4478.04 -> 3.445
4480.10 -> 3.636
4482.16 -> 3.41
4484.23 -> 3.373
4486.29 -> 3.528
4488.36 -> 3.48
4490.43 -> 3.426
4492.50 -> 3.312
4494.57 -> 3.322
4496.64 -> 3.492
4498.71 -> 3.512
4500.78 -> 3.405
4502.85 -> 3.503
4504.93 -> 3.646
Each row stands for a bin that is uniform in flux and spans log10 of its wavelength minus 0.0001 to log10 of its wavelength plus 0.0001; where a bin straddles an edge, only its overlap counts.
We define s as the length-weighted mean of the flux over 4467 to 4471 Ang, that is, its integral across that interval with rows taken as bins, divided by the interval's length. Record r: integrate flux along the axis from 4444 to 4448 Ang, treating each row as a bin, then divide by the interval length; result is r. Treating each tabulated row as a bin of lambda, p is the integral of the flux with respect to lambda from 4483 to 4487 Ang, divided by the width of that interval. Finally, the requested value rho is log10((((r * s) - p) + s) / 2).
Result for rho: 0.744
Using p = 3.44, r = 3.43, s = 3.28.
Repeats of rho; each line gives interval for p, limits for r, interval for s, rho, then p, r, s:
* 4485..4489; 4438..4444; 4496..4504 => 0.745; 3.50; 3.20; 3.48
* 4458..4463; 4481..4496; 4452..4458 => 0.724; 3.16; 3.41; 3.12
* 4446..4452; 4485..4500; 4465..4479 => 0.769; 3.49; 3.44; 3.43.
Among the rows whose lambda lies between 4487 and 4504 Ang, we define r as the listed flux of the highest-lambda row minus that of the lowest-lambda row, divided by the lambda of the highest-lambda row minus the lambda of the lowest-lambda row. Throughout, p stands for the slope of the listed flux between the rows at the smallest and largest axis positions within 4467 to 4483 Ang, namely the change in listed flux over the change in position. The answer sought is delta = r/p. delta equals 0.1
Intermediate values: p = 0.012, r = 0.002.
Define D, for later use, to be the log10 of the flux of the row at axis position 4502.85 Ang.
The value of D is 0.54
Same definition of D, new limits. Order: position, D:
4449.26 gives 0.54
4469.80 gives 0.52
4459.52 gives 0.49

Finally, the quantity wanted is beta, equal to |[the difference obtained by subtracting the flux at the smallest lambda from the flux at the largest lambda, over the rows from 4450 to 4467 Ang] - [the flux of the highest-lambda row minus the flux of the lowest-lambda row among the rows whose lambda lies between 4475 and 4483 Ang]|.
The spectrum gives 0.14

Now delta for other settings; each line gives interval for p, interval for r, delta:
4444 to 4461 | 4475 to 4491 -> 0.8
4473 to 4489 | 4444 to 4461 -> 1.3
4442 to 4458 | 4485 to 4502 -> 1.8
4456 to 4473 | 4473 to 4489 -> -0.4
